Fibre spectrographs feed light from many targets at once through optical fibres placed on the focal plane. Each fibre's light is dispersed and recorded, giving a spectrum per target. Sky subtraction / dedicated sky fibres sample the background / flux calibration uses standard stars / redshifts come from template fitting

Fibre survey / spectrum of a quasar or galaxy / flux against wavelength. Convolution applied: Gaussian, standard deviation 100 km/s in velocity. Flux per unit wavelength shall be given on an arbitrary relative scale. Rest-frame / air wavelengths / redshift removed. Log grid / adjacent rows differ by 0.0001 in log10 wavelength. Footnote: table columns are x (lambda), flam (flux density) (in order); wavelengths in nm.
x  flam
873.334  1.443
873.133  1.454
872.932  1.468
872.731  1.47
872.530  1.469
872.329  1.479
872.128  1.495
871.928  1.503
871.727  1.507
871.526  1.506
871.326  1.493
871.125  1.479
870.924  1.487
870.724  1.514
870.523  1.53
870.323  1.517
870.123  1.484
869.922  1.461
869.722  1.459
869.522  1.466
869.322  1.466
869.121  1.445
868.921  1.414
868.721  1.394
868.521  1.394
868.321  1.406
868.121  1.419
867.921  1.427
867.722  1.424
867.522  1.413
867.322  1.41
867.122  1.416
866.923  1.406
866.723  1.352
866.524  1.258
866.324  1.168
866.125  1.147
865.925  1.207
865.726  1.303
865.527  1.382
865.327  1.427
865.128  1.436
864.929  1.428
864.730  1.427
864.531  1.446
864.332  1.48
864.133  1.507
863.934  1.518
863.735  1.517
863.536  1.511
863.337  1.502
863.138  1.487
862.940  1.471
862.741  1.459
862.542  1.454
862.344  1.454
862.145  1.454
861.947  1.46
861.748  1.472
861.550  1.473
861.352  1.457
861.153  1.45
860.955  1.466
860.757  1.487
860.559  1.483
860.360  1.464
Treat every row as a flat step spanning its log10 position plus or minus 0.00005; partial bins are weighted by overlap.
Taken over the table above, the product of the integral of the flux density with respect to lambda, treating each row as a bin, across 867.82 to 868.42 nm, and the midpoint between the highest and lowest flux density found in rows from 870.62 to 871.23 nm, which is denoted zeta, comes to 1.27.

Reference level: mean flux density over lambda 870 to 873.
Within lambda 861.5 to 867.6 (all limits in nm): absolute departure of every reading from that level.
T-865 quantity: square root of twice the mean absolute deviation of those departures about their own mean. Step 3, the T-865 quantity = 0.37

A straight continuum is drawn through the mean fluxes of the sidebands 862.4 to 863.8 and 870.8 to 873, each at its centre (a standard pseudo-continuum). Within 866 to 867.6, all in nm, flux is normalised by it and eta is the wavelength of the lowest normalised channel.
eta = 866.125 nm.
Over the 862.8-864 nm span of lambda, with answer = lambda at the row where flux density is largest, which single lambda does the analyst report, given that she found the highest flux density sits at 863.934 nm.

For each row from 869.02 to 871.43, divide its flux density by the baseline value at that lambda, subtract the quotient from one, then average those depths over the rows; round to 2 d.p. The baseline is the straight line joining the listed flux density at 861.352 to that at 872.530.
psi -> -0.01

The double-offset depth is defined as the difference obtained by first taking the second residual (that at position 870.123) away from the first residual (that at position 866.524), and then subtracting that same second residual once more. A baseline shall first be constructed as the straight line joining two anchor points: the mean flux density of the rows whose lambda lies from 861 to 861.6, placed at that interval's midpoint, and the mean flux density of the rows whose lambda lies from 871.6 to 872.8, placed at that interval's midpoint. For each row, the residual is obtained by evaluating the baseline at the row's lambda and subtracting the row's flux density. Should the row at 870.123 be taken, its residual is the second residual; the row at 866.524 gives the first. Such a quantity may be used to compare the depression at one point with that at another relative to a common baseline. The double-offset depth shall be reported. 0.22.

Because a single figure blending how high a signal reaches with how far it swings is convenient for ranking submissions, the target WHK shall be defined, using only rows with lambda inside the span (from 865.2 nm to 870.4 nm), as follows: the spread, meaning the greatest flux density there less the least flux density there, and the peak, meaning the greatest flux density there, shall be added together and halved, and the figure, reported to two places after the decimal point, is 0.94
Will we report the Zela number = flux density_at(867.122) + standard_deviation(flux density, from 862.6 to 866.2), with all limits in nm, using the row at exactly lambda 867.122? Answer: 1.52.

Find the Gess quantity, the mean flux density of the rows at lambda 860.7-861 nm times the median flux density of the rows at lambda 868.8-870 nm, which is 2.16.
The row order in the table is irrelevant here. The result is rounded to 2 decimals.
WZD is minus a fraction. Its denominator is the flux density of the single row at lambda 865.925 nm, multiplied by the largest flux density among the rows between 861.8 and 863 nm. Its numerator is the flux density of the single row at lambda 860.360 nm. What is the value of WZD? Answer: -0.82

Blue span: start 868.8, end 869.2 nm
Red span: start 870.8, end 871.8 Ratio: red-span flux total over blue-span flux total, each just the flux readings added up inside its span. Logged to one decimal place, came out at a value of 2.6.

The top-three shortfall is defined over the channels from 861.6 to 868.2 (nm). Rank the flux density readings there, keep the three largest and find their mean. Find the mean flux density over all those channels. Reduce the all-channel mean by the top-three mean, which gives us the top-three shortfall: -0.10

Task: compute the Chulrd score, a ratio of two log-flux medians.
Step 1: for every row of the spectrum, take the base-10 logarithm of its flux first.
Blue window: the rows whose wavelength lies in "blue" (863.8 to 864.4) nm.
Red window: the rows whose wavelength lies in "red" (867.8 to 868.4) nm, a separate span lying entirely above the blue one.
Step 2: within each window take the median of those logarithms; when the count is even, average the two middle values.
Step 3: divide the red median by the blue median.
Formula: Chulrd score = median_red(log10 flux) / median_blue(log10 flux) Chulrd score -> 0.85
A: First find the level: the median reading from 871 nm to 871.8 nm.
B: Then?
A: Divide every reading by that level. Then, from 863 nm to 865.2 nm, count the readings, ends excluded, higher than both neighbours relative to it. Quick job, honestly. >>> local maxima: 1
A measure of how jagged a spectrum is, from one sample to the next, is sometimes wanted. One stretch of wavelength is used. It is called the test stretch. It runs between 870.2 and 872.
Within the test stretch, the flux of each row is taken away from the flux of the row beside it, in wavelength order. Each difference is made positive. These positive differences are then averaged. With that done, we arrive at 0.012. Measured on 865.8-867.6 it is 0.042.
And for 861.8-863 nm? 0.005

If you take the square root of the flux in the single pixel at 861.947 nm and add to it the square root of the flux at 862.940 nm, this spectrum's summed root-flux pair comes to 2.42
